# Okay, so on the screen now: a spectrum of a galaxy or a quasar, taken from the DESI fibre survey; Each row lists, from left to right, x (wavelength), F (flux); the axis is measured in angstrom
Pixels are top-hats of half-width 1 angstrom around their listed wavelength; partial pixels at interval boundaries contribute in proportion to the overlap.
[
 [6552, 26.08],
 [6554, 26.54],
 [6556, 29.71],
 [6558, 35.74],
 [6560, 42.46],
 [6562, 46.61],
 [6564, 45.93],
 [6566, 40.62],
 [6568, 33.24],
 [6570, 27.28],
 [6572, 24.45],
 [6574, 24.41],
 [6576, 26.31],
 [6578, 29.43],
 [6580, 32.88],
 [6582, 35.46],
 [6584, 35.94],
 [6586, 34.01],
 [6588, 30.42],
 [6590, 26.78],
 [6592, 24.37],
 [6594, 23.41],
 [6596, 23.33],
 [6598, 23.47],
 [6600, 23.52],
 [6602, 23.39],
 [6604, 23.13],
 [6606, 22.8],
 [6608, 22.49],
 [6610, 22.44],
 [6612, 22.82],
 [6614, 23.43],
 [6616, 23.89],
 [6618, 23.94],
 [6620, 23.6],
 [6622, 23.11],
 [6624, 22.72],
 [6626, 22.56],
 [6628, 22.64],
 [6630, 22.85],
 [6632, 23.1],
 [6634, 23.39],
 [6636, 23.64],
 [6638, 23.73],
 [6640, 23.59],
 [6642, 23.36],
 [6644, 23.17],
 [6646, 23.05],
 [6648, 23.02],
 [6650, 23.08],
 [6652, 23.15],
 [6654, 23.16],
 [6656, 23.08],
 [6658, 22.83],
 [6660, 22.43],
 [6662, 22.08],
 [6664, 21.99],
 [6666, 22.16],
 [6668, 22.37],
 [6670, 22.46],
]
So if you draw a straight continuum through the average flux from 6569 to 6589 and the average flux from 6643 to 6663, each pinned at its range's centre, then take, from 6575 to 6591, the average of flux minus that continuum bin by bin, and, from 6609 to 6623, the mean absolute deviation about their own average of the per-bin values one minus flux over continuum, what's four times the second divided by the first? 0.057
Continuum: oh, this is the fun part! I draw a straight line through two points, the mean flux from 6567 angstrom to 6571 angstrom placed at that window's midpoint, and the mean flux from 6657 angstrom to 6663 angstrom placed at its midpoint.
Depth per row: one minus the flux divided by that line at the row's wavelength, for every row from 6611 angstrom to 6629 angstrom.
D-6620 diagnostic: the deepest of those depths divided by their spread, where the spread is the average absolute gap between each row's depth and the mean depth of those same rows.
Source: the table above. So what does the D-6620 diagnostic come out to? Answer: 11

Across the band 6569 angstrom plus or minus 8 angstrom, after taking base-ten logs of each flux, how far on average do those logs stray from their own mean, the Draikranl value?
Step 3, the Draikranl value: 0.104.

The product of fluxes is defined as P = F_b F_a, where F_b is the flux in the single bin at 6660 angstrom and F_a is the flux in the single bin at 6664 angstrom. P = 493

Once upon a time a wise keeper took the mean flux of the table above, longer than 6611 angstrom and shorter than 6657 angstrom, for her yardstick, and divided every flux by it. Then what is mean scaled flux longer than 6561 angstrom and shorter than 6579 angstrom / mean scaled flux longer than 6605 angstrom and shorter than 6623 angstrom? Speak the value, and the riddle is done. 1.4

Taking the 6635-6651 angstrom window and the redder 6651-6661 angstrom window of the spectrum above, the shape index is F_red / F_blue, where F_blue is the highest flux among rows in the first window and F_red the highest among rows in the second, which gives 0.98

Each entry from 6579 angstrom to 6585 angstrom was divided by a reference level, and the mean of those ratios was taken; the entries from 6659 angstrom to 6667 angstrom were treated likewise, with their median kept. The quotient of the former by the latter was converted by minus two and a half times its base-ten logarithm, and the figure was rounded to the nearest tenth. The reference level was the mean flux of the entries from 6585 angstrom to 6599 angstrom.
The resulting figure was -0.5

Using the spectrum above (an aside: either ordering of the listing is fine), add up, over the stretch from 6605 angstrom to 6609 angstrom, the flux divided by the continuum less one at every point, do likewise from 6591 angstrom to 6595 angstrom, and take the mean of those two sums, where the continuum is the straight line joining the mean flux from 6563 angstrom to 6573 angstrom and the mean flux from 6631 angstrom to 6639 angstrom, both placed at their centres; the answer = -0.40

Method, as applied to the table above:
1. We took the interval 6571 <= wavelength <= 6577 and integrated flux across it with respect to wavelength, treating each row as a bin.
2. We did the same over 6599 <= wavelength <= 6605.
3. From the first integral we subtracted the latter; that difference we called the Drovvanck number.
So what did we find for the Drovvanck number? 10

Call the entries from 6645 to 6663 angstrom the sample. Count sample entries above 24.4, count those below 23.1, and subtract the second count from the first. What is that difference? -7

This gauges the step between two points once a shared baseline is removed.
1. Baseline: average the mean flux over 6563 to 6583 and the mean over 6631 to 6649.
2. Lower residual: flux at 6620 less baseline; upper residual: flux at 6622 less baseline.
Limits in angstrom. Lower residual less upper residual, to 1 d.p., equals 0.5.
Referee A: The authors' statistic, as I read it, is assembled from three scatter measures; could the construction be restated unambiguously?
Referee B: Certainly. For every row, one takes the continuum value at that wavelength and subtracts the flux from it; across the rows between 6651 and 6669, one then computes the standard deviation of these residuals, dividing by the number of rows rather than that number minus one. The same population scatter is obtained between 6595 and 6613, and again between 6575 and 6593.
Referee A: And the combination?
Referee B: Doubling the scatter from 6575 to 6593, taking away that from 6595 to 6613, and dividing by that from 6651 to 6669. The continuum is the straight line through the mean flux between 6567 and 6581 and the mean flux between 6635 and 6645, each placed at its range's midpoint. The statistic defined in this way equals 34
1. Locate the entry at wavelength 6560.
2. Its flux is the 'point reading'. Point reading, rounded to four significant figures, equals 42.46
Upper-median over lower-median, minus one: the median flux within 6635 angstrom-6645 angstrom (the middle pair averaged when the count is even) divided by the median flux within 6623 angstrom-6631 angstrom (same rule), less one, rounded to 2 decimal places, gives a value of 0.04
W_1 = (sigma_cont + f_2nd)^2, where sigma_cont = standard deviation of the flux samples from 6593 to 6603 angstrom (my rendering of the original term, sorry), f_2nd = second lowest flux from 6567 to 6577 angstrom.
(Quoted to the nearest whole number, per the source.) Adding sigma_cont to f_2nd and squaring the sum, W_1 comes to 601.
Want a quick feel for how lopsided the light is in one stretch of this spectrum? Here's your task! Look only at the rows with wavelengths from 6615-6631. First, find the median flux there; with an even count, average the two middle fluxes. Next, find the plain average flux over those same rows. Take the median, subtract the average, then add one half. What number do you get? 0.32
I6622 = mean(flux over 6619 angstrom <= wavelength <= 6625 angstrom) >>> 23.1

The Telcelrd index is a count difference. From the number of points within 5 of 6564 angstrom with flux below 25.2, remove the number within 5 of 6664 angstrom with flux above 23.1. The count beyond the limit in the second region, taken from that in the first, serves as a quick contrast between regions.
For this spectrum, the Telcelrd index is 0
